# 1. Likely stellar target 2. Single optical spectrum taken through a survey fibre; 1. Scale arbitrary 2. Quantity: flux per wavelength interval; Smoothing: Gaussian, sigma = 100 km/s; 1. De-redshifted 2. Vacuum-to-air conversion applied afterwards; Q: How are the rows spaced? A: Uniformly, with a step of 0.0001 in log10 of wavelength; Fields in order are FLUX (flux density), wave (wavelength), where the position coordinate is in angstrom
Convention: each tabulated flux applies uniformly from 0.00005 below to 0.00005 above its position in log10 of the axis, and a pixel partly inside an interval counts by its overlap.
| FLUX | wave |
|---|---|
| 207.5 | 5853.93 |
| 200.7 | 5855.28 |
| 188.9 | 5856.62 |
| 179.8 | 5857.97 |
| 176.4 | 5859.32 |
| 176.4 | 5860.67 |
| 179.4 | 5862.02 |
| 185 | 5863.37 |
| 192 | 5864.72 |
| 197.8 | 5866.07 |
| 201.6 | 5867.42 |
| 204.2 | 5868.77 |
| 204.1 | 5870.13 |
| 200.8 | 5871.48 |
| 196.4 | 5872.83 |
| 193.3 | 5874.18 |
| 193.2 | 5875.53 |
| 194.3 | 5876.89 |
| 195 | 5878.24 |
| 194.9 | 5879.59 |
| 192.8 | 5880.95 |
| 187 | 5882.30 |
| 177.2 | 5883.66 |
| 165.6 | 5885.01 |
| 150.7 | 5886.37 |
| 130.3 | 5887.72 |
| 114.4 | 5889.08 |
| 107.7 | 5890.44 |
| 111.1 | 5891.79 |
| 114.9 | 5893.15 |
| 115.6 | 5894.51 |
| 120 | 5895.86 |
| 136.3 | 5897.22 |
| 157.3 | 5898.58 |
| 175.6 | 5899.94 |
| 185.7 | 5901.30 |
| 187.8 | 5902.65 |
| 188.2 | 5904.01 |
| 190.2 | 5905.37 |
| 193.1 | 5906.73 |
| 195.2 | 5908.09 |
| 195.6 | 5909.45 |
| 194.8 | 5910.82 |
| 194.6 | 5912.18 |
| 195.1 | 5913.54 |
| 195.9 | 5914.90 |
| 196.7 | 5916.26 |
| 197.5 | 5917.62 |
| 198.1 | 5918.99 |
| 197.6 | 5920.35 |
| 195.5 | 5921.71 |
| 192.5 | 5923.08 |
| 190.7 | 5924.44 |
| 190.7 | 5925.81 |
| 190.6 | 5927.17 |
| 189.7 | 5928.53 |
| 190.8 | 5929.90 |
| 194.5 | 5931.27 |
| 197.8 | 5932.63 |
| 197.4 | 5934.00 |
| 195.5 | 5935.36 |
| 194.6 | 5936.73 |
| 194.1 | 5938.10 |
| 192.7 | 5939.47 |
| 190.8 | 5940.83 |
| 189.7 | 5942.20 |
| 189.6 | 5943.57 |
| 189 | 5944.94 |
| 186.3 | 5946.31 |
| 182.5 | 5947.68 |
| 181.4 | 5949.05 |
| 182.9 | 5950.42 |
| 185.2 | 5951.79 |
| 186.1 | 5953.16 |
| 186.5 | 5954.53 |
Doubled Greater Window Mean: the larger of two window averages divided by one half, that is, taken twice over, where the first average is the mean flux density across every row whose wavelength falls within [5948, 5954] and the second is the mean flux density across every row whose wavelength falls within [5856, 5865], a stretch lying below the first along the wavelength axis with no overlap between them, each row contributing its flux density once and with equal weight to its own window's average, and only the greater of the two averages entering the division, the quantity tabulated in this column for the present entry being 368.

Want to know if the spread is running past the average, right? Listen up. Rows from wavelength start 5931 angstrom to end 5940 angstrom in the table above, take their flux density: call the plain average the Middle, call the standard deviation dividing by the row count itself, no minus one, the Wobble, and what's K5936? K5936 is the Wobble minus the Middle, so -194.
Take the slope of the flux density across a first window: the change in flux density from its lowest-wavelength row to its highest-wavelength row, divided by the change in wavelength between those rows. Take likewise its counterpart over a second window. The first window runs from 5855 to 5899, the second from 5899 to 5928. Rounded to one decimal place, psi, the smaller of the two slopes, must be -1.0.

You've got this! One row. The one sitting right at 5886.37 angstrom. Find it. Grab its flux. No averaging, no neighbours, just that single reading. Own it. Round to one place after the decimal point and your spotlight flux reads 150.7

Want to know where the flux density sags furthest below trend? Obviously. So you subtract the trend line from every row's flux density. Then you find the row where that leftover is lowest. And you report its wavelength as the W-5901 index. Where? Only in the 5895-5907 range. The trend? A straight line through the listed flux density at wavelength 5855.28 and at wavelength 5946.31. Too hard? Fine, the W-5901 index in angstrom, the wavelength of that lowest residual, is 5895.86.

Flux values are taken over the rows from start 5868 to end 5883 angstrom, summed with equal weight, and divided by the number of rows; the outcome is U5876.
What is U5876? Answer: 196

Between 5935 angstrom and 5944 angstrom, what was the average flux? 192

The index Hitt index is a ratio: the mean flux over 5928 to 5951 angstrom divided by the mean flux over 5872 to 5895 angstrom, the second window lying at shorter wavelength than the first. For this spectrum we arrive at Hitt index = 1.18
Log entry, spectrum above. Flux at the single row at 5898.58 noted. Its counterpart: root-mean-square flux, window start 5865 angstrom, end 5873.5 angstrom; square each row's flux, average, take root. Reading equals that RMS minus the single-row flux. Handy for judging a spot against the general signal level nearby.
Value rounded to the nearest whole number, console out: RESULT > 44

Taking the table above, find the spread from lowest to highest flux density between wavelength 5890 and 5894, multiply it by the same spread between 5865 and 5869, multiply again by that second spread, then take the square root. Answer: 17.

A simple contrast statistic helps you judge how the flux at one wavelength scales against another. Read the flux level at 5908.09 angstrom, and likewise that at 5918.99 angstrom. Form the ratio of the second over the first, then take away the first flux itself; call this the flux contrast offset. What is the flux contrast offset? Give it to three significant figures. -194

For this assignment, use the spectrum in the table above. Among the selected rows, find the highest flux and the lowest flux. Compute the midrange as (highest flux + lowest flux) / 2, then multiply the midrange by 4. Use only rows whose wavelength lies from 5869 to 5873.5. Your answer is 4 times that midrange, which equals 801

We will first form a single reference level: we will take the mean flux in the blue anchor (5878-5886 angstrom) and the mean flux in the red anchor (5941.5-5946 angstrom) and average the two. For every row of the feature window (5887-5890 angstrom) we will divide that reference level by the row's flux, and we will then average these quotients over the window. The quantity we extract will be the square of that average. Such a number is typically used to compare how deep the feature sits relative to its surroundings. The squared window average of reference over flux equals 2.37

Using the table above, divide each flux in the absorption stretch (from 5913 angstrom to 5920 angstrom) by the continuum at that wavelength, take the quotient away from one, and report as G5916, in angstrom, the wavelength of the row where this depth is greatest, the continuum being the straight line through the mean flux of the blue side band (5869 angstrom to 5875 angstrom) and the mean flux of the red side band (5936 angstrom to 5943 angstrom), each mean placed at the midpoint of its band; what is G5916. 5913.54 angstrom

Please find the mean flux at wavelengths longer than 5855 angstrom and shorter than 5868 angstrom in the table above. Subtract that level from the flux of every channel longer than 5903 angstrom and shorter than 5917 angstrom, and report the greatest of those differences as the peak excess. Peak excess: 9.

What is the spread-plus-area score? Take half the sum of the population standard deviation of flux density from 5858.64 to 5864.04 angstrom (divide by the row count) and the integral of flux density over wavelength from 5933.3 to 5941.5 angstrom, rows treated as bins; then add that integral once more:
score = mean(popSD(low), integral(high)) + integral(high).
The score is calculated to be 2391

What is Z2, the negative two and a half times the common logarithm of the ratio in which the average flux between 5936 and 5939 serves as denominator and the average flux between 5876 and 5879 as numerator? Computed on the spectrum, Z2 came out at 0.00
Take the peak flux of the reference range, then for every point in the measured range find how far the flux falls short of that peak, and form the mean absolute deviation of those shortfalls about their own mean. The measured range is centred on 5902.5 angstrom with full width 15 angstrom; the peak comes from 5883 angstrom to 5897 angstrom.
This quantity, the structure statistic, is 20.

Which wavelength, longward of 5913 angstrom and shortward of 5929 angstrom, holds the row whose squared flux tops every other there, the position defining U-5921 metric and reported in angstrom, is 5918.99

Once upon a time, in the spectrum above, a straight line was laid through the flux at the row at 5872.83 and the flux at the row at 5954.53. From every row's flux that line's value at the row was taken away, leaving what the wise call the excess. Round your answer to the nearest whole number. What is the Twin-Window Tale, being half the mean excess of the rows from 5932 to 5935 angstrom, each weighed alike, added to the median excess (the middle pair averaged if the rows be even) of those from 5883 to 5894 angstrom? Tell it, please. -67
